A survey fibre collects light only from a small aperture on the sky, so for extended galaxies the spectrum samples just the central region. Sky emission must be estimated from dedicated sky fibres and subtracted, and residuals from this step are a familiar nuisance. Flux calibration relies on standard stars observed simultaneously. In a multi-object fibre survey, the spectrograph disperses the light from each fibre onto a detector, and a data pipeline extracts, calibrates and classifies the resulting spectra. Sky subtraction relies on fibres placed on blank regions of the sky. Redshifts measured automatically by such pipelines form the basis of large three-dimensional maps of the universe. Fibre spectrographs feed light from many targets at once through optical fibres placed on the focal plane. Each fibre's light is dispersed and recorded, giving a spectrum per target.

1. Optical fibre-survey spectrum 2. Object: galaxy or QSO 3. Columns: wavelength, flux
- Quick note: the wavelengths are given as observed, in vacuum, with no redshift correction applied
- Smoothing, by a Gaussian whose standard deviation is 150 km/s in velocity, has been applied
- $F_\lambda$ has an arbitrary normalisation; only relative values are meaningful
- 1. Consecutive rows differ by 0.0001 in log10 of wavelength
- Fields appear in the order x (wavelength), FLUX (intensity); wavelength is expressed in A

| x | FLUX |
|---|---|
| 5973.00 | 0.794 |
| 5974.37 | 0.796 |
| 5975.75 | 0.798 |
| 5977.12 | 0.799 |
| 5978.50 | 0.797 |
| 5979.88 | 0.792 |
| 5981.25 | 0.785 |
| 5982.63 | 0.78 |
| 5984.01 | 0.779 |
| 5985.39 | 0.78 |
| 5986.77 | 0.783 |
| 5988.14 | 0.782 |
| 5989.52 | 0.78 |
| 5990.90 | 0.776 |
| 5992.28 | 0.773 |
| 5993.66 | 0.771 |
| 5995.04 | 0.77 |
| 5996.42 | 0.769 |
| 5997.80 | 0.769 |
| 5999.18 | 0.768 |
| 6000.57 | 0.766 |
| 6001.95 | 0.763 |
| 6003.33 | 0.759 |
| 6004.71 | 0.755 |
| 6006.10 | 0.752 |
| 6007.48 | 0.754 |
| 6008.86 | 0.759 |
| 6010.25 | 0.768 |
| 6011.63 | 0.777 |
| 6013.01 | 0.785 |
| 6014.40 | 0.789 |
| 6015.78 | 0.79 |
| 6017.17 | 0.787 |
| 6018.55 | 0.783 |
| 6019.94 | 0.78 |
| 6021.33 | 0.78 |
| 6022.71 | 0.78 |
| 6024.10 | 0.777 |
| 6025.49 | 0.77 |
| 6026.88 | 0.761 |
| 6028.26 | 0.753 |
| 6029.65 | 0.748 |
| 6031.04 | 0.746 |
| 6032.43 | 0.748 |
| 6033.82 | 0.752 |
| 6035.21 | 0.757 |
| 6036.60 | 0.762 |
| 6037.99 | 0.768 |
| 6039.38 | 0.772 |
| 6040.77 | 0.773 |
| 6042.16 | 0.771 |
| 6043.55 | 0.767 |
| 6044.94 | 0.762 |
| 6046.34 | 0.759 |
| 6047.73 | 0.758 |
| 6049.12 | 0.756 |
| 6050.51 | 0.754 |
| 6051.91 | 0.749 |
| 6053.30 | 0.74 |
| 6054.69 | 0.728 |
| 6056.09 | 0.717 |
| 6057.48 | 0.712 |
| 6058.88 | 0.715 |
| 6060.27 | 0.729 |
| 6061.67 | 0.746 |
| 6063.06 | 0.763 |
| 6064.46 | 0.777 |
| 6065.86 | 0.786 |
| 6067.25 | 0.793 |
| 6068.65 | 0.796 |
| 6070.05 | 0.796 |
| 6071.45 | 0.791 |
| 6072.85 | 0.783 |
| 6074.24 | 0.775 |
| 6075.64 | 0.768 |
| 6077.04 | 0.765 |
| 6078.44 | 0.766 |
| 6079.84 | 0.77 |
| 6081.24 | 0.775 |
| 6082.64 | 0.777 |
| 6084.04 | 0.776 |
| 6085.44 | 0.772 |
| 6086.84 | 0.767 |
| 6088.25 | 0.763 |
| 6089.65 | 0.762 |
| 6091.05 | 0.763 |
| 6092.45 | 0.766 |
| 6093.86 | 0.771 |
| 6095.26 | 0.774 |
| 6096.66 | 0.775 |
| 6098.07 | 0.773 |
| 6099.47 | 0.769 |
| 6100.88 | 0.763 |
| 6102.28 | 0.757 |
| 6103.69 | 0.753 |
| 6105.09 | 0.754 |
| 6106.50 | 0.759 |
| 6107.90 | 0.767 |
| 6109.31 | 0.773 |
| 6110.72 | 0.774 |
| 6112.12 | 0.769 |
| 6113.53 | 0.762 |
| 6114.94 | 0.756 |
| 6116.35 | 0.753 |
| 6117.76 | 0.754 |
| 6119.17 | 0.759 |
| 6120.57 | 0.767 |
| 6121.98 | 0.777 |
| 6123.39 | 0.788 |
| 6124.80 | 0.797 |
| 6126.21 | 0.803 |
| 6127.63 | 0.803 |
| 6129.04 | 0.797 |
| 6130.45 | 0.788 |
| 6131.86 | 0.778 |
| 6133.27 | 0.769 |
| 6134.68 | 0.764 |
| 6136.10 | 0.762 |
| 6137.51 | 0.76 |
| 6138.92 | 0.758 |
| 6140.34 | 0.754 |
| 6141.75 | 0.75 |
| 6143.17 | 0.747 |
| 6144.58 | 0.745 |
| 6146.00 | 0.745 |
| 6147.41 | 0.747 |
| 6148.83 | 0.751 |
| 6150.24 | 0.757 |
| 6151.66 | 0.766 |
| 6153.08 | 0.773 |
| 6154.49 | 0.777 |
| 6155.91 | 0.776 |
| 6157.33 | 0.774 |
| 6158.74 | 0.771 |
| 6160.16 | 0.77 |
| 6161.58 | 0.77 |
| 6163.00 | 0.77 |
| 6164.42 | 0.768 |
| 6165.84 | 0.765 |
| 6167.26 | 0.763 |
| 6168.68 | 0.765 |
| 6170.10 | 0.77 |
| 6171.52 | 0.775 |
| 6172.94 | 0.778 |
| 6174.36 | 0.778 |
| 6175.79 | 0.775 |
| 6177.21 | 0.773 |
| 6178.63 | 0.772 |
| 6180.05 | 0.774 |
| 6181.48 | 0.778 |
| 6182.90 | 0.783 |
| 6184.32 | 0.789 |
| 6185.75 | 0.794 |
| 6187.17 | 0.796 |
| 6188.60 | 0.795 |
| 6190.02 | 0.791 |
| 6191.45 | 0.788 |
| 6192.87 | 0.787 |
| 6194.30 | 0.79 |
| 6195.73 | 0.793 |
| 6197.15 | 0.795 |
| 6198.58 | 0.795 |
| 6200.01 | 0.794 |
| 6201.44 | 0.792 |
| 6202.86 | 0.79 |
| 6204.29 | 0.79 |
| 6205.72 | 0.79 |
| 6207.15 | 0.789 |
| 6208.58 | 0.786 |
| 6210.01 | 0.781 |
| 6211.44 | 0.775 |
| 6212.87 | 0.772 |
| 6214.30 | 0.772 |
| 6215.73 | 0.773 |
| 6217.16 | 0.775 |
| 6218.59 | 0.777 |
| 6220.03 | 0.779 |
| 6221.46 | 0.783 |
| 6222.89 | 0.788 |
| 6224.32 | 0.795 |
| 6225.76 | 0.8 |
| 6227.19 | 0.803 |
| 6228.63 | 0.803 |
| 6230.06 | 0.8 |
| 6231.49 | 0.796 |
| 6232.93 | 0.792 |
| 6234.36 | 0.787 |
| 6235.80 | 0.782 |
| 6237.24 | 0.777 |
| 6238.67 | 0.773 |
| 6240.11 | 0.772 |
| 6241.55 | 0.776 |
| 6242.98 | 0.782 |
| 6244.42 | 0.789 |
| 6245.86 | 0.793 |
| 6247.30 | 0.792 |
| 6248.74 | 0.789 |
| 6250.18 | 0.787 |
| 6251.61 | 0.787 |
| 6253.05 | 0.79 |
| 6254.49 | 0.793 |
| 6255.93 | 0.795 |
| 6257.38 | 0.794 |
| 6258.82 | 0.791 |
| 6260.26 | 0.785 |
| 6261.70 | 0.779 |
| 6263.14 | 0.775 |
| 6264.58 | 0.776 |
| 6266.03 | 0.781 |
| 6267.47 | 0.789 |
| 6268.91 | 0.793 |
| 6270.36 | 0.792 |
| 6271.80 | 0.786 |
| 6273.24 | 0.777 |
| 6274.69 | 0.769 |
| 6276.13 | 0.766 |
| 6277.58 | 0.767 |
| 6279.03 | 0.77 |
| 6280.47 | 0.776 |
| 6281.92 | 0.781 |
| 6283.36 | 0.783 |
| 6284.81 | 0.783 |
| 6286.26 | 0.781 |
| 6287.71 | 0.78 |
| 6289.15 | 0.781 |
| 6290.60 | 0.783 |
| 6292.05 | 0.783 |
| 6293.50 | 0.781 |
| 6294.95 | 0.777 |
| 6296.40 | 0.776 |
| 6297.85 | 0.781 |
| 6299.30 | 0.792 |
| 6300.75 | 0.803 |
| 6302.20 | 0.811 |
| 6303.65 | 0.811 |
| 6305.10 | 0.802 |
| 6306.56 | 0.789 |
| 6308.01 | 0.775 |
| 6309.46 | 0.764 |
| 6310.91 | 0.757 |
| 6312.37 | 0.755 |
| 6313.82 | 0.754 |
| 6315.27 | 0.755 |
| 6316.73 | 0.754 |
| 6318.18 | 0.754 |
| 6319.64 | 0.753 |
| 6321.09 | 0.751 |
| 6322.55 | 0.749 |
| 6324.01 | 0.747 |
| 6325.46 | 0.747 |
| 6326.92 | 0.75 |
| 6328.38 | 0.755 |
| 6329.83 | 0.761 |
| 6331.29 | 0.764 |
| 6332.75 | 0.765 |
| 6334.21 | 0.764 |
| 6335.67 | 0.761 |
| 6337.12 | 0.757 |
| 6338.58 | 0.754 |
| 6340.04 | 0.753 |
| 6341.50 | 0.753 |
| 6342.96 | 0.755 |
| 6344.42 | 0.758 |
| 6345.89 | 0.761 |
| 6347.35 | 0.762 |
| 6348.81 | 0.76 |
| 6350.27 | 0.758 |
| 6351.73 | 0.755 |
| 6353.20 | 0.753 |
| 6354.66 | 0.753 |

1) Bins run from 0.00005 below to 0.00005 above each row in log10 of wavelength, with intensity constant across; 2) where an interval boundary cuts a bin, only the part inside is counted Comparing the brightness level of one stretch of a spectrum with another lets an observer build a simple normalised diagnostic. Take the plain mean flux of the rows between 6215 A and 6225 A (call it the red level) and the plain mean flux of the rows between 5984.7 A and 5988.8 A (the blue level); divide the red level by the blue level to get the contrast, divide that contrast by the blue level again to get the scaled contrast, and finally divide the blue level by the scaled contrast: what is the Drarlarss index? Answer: 0.61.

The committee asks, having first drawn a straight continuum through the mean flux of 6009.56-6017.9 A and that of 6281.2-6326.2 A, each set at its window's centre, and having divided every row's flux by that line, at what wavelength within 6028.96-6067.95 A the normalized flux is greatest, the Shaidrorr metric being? 6067.25 A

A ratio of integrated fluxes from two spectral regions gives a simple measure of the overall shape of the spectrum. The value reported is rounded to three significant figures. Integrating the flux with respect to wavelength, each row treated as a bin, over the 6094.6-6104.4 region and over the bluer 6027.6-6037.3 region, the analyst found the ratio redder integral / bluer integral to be 1.03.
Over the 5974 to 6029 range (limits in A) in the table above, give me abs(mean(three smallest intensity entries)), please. 0.753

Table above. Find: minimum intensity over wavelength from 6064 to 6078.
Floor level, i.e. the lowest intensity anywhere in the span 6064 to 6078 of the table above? 0.765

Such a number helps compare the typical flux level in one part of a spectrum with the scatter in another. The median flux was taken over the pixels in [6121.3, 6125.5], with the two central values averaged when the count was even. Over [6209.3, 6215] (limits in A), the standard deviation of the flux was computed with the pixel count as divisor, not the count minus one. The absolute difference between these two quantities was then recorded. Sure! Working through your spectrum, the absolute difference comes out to 0.784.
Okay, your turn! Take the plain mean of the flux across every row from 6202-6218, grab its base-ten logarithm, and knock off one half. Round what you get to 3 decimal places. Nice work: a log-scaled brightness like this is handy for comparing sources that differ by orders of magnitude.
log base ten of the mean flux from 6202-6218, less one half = -0.607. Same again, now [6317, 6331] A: -0.624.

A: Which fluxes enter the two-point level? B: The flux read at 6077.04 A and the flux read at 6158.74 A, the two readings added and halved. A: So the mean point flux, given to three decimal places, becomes 0.768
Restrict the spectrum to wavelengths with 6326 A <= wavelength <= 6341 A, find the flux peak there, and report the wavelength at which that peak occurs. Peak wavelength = 6332.75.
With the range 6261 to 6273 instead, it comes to 6268.91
